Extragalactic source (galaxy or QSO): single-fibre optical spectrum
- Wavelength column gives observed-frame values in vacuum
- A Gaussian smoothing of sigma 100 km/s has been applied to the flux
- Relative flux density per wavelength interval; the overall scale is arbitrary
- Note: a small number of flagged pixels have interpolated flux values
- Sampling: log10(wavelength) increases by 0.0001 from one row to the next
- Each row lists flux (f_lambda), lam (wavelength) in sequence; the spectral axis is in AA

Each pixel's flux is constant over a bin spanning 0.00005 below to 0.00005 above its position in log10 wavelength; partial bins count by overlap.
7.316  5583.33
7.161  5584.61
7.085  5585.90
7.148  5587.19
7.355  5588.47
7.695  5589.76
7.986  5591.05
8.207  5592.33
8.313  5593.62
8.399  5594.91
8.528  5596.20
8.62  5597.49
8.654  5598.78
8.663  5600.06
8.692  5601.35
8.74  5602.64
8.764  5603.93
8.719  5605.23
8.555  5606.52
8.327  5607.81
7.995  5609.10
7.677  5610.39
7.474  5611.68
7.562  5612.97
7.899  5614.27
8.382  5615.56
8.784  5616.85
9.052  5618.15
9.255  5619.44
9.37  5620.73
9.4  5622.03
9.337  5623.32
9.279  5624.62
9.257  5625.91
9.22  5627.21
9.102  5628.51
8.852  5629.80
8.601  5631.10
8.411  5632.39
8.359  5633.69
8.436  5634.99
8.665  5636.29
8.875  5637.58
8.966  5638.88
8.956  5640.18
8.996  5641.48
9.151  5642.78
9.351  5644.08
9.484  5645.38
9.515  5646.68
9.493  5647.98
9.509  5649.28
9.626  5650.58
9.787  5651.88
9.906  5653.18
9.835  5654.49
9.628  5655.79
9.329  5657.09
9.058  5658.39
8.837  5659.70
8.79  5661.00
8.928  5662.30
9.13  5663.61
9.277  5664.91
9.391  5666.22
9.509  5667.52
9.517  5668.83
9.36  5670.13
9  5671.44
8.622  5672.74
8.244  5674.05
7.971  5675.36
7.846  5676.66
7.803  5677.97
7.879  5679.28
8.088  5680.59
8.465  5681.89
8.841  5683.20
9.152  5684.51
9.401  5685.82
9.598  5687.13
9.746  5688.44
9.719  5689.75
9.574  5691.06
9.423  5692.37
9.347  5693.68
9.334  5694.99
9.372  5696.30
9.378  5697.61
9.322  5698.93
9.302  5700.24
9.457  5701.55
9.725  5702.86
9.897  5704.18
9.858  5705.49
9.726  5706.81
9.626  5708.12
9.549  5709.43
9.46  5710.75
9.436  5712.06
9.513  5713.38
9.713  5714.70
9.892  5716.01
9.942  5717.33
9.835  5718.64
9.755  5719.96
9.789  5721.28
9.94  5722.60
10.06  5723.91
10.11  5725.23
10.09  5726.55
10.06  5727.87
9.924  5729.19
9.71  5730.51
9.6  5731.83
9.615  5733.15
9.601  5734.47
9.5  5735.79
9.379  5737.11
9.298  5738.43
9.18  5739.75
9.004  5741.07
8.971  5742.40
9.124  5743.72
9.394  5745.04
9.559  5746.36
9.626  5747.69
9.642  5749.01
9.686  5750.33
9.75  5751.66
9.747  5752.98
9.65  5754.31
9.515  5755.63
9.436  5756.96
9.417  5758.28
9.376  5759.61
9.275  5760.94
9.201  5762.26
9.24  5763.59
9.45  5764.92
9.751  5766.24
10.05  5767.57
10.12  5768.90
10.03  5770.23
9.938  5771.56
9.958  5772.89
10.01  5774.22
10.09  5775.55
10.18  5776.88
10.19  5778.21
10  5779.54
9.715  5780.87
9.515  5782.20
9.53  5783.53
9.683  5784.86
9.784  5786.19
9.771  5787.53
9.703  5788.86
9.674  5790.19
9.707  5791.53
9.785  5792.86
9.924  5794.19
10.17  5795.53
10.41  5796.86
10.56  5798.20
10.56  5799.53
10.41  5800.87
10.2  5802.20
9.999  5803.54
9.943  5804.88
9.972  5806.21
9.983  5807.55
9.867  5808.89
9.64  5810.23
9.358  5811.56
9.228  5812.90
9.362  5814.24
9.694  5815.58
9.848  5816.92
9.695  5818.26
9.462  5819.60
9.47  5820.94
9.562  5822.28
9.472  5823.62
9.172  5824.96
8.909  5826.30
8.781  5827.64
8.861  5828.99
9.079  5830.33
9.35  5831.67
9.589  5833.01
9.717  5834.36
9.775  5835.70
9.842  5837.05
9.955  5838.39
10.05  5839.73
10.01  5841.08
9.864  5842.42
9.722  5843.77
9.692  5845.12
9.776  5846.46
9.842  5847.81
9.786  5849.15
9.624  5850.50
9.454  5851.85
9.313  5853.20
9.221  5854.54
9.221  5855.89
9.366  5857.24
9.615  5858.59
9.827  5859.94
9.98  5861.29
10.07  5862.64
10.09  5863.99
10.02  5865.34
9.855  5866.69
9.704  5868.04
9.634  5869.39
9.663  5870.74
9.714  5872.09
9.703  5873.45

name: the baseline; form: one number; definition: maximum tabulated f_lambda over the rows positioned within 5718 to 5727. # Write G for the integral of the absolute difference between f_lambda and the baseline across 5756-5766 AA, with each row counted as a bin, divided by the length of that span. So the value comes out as 0.7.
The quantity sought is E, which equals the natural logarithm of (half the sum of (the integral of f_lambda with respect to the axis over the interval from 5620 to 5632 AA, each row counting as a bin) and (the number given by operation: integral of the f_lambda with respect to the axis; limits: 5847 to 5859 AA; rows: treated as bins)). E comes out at 4.72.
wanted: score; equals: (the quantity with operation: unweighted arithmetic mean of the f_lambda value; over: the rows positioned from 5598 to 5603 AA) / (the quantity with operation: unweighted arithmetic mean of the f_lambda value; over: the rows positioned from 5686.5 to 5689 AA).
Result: 0.90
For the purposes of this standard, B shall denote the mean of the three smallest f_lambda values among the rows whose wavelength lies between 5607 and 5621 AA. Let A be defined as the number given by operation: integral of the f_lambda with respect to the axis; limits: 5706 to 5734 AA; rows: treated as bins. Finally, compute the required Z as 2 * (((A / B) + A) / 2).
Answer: 310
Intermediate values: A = 274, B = 7.6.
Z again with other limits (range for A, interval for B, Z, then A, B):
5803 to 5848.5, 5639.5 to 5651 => 485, 437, 9.0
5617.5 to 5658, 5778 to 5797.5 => 411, 372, 9.6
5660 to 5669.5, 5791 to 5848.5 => 97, 88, 8.9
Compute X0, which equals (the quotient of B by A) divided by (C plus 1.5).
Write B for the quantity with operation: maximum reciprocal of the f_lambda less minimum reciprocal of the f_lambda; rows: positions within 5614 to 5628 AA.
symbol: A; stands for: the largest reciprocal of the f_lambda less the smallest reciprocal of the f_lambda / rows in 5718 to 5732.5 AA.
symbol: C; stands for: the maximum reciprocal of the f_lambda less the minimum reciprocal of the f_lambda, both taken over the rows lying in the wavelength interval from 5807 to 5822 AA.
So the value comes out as 2.6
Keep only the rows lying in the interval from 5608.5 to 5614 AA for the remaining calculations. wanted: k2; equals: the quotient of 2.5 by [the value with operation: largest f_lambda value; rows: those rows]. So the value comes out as 0.313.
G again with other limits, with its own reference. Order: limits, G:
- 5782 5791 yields 0.4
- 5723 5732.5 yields 0.2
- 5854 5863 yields 0.5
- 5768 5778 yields 0.1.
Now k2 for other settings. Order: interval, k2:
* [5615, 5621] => 0.267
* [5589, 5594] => 0.301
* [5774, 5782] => 0.245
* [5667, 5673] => 0.263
